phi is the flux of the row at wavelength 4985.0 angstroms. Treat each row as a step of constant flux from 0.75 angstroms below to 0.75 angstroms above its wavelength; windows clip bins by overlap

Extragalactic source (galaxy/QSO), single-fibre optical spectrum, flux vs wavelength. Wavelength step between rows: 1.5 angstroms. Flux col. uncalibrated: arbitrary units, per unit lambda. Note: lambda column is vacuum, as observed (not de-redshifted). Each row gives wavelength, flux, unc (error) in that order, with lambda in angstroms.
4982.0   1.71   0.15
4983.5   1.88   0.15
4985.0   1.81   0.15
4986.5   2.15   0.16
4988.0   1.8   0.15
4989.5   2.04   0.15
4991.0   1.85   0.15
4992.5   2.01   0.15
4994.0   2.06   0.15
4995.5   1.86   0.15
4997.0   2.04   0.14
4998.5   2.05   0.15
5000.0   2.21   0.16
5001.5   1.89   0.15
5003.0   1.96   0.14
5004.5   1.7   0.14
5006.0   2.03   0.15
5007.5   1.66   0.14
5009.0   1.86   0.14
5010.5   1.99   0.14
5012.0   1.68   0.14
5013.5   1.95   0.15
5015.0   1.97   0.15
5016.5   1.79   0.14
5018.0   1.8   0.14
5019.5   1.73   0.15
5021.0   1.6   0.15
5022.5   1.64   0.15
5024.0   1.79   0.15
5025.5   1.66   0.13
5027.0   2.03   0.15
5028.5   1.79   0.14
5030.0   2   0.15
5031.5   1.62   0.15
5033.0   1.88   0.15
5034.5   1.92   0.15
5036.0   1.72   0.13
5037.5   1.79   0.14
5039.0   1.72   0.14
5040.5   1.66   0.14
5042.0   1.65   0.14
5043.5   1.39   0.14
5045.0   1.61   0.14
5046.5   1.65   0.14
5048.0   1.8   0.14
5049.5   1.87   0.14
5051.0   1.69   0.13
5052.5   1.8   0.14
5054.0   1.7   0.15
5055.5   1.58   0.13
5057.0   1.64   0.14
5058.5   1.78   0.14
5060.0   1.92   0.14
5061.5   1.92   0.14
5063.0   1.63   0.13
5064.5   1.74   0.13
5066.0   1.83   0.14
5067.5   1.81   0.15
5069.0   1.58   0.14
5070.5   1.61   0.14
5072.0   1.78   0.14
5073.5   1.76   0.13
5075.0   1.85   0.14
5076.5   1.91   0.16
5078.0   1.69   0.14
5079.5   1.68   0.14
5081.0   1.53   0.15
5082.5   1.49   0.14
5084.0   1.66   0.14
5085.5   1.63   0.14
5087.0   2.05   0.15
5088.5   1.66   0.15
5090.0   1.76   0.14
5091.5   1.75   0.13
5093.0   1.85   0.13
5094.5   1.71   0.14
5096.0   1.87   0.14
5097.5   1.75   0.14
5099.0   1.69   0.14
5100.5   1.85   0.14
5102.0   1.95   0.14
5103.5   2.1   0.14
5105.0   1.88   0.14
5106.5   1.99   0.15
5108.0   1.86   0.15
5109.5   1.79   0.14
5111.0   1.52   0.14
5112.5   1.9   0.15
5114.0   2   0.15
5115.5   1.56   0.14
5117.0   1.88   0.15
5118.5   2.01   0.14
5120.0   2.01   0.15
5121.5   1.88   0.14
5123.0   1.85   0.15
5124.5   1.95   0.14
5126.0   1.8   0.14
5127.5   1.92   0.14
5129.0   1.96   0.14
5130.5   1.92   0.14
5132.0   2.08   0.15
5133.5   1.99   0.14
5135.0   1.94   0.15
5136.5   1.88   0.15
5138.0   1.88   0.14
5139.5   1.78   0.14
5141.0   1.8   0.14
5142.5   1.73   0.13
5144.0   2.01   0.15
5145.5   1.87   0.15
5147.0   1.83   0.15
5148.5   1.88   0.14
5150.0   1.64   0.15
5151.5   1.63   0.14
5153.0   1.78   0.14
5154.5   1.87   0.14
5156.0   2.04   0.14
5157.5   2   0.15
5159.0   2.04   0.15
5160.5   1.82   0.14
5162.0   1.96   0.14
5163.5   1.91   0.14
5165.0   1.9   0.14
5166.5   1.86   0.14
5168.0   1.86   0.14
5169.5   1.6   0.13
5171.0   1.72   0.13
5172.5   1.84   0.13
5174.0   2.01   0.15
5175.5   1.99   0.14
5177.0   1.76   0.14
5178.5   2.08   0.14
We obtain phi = 1.81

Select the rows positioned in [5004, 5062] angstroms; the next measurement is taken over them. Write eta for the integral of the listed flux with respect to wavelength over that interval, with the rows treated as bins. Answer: 103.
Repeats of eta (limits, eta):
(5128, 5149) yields 40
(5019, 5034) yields 27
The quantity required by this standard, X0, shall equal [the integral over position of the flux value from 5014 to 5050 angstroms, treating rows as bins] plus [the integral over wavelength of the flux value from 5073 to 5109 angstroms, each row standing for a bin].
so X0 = 128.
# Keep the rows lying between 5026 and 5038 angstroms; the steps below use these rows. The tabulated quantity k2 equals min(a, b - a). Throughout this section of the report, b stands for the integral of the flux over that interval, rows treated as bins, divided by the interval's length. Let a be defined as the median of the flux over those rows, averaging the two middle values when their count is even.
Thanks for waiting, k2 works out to 0.006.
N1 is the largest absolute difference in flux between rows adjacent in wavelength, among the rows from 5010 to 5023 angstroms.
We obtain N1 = 0.31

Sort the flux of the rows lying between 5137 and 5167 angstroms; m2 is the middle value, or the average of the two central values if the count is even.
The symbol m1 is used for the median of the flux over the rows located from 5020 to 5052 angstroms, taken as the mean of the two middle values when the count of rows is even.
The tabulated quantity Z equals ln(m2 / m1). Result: 0.08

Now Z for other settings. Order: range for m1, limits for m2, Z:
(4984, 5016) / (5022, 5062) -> -0.13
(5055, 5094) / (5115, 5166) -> 0.07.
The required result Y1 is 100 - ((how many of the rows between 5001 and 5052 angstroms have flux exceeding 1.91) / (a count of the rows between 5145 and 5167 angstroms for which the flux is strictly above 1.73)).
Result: 99.4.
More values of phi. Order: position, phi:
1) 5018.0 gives 1.8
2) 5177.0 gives 1.76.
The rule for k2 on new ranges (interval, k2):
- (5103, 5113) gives -0.024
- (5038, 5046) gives -0.037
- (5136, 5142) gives -0.011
